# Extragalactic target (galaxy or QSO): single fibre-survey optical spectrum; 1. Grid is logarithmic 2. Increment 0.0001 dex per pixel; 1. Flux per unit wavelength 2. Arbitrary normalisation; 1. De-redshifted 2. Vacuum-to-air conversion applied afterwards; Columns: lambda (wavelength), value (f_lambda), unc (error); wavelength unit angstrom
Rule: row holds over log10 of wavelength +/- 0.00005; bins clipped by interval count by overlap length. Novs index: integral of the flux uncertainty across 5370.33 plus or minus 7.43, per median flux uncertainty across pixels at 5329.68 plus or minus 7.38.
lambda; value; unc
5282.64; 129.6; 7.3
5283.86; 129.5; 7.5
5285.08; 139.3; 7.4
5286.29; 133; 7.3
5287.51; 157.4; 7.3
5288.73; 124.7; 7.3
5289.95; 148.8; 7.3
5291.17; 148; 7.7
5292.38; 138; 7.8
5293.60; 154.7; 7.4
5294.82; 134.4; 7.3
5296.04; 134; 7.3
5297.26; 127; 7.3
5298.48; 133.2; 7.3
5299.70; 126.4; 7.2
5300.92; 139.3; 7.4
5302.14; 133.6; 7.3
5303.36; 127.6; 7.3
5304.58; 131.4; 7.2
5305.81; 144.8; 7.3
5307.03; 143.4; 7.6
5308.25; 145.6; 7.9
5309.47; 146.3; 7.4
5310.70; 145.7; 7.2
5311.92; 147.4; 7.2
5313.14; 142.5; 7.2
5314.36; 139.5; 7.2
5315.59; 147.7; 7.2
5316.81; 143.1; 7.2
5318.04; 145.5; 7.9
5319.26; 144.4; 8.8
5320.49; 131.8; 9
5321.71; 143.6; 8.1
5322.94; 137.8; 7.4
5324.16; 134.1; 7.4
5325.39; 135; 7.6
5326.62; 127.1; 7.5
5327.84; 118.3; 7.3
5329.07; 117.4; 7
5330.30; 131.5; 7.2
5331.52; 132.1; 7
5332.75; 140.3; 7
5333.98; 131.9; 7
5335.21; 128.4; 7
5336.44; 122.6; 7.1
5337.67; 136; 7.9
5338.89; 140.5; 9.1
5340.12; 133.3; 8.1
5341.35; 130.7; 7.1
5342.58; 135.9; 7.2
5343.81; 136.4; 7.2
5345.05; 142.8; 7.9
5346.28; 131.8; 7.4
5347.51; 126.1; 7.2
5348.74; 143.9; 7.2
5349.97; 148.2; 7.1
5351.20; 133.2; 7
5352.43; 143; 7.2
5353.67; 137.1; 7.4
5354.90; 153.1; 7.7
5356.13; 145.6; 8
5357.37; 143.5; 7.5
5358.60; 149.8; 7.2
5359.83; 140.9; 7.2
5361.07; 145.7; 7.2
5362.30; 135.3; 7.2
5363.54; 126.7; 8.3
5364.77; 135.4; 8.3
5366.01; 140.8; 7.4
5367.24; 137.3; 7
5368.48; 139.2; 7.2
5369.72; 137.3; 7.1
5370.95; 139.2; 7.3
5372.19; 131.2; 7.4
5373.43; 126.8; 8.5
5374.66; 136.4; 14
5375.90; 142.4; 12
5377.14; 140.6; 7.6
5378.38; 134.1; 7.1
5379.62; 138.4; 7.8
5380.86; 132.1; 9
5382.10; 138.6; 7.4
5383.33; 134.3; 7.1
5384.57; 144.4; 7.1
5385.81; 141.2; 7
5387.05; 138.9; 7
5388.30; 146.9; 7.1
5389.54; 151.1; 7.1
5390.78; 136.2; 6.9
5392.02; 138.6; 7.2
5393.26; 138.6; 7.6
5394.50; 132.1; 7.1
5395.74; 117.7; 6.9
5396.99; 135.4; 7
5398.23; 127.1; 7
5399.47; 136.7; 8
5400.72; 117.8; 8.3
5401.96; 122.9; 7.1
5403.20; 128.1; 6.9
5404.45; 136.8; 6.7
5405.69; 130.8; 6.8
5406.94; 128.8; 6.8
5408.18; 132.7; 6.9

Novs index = 18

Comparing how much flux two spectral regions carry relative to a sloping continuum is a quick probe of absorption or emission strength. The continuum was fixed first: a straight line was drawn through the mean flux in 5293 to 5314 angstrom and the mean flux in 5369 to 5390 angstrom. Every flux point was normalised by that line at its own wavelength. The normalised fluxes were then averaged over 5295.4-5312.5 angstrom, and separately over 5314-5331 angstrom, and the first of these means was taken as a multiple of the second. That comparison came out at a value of 1.015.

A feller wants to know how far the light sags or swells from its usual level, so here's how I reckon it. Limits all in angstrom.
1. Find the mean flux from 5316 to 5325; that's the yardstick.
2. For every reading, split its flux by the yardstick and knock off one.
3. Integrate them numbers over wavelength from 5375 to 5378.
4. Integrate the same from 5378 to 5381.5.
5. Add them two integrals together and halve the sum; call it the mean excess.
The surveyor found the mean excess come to -0.06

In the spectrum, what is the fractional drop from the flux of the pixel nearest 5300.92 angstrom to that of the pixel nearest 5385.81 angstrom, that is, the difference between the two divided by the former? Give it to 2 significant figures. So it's -0.014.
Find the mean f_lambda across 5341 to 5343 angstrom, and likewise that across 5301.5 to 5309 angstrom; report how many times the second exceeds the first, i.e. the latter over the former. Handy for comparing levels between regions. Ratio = 1.03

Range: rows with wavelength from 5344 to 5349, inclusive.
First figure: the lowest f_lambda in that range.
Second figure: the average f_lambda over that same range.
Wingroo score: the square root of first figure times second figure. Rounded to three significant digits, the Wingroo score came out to 131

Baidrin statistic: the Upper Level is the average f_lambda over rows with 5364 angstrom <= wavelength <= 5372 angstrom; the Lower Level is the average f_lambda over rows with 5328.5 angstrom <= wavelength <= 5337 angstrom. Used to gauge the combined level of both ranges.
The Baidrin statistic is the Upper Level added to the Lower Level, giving 267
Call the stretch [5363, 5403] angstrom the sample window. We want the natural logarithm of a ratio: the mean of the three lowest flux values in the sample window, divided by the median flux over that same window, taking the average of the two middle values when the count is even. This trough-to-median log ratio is -0.14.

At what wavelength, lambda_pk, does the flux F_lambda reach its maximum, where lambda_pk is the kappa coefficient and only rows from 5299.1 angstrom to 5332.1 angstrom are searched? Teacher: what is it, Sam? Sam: 5315.59 angstrom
